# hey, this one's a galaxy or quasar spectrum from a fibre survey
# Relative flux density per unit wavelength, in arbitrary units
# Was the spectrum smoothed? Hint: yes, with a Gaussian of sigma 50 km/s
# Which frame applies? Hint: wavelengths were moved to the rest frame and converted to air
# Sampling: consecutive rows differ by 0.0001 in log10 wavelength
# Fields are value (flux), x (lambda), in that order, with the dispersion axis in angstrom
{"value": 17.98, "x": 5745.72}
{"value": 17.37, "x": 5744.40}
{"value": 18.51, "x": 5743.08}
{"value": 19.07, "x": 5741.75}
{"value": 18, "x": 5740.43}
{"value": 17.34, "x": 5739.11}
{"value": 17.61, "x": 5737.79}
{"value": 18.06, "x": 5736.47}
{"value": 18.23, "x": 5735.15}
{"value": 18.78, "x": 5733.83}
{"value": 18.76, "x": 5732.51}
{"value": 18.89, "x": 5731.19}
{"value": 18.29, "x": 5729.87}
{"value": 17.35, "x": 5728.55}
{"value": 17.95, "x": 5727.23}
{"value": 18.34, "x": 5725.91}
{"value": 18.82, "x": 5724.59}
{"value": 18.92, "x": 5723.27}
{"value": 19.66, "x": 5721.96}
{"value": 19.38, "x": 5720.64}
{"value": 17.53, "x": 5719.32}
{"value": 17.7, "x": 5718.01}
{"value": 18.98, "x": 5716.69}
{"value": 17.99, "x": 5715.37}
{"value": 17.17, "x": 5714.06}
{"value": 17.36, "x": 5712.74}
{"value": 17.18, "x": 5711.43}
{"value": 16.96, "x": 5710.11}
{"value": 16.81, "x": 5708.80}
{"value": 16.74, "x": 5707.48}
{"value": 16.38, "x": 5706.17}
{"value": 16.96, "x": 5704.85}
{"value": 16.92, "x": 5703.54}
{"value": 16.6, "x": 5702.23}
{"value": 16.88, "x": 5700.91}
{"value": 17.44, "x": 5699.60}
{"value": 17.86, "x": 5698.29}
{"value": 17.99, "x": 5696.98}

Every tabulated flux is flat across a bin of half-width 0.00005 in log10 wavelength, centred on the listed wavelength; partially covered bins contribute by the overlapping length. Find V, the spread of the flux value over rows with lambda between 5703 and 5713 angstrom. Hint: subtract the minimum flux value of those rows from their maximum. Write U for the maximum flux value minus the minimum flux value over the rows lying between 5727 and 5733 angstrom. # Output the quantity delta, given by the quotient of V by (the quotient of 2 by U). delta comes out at 0.8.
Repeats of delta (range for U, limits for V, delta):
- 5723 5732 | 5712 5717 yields 1.4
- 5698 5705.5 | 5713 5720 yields 1.1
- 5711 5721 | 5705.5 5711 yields 0.6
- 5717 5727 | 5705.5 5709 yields 0.5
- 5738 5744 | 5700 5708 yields 0.5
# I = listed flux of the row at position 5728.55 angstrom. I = 17.35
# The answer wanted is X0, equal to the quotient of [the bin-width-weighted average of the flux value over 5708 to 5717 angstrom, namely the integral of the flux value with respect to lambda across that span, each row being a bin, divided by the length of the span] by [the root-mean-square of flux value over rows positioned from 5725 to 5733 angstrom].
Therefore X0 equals 0.95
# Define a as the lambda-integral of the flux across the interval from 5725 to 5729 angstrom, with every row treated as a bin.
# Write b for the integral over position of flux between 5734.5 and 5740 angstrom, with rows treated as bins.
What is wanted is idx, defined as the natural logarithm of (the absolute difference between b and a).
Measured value 3.3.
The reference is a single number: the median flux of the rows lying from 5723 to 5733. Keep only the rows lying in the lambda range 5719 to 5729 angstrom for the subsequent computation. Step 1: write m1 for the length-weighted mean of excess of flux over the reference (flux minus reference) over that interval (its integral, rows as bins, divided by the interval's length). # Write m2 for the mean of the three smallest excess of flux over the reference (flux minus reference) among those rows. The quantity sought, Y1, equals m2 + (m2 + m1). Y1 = -1.9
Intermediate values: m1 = 0.0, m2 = -0.94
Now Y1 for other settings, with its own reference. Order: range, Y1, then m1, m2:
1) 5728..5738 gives -2.0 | -0.3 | -0.88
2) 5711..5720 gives -3.5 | -0.8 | -1.31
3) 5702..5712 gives -5.7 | -1.7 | -1.98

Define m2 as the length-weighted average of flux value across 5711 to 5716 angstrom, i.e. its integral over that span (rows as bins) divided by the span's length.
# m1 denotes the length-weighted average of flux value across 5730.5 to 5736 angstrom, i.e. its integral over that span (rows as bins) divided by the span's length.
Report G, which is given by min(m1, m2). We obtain 17.5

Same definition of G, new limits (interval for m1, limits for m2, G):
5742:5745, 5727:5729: 17.6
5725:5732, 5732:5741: 18.1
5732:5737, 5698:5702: 17.3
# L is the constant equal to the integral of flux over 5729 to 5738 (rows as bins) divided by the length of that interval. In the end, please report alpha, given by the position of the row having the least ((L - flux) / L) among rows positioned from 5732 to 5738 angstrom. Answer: 5733.83 angstrom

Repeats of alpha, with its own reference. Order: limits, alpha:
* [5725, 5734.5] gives 5731.19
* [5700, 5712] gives 5711.43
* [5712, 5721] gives 5720.64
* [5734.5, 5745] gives 5741.75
